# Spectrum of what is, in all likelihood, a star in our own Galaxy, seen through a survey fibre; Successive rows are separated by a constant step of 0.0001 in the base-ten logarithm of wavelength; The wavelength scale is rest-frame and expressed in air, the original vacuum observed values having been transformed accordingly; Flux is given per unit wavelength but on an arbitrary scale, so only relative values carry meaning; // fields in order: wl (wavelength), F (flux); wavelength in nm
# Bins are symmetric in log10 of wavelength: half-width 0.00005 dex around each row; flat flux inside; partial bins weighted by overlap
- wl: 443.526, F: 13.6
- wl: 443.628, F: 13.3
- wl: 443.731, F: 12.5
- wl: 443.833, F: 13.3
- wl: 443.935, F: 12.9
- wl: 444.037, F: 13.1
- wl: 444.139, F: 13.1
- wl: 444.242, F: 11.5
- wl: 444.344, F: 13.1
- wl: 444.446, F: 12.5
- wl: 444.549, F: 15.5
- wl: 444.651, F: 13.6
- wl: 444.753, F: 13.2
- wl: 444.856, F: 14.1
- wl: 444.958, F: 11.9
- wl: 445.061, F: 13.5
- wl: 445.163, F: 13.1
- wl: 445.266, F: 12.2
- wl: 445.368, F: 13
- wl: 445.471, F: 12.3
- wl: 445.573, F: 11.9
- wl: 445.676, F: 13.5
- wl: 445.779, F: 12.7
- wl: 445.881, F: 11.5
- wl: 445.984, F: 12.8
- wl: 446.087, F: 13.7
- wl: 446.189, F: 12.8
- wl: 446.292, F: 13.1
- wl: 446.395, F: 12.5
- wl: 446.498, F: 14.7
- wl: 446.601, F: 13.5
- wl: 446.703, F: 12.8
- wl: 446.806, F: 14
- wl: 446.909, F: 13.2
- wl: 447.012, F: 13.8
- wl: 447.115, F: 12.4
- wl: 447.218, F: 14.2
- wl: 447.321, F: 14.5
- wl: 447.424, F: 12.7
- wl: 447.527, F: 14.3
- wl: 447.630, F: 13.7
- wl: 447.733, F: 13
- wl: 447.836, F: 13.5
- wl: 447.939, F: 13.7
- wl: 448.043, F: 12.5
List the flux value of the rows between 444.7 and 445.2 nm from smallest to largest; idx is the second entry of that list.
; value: 13.1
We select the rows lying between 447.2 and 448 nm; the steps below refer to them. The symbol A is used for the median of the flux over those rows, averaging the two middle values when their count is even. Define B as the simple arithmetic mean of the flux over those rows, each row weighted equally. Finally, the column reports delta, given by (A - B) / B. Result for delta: 0.000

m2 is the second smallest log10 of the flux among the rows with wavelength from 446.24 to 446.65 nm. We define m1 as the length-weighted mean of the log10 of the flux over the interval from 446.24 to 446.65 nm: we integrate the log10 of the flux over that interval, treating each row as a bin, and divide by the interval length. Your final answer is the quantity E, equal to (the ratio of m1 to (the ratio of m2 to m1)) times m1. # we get 1.28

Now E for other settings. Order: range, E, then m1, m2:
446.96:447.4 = 1.28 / 1.13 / 1.14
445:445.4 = 1.23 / 1.11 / 1.11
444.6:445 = 1.26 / 1.12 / 1.12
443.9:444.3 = 1.20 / 1.10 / 1.11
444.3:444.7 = 1.31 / 1.13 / 1.12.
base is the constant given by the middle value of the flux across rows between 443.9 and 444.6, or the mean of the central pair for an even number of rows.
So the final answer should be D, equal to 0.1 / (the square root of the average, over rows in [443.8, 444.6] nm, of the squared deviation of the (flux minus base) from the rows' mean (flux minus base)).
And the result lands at 0.096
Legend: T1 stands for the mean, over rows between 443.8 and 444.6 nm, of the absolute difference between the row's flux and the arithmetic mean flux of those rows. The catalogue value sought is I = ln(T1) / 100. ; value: -0.005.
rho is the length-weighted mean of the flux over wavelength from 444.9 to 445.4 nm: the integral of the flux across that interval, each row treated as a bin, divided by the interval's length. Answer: 12.8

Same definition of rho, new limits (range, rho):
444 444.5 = 12.6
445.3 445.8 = 12.7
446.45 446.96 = 13.6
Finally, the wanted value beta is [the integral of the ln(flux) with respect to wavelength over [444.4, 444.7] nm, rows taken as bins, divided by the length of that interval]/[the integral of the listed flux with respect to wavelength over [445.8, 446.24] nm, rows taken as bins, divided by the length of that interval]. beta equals 0.206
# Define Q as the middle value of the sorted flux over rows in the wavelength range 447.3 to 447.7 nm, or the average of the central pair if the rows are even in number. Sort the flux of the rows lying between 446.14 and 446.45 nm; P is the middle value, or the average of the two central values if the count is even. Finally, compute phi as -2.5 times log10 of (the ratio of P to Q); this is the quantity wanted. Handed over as 0.10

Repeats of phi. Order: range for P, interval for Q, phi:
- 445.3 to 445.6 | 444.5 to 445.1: 0.11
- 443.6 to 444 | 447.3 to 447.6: 0.10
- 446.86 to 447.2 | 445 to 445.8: -0.03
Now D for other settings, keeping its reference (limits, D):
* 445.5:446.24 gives 0.137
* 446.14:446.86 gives 0.138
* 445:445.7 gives 0.166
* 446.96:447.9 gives 0.144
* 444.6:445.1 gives 0.135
